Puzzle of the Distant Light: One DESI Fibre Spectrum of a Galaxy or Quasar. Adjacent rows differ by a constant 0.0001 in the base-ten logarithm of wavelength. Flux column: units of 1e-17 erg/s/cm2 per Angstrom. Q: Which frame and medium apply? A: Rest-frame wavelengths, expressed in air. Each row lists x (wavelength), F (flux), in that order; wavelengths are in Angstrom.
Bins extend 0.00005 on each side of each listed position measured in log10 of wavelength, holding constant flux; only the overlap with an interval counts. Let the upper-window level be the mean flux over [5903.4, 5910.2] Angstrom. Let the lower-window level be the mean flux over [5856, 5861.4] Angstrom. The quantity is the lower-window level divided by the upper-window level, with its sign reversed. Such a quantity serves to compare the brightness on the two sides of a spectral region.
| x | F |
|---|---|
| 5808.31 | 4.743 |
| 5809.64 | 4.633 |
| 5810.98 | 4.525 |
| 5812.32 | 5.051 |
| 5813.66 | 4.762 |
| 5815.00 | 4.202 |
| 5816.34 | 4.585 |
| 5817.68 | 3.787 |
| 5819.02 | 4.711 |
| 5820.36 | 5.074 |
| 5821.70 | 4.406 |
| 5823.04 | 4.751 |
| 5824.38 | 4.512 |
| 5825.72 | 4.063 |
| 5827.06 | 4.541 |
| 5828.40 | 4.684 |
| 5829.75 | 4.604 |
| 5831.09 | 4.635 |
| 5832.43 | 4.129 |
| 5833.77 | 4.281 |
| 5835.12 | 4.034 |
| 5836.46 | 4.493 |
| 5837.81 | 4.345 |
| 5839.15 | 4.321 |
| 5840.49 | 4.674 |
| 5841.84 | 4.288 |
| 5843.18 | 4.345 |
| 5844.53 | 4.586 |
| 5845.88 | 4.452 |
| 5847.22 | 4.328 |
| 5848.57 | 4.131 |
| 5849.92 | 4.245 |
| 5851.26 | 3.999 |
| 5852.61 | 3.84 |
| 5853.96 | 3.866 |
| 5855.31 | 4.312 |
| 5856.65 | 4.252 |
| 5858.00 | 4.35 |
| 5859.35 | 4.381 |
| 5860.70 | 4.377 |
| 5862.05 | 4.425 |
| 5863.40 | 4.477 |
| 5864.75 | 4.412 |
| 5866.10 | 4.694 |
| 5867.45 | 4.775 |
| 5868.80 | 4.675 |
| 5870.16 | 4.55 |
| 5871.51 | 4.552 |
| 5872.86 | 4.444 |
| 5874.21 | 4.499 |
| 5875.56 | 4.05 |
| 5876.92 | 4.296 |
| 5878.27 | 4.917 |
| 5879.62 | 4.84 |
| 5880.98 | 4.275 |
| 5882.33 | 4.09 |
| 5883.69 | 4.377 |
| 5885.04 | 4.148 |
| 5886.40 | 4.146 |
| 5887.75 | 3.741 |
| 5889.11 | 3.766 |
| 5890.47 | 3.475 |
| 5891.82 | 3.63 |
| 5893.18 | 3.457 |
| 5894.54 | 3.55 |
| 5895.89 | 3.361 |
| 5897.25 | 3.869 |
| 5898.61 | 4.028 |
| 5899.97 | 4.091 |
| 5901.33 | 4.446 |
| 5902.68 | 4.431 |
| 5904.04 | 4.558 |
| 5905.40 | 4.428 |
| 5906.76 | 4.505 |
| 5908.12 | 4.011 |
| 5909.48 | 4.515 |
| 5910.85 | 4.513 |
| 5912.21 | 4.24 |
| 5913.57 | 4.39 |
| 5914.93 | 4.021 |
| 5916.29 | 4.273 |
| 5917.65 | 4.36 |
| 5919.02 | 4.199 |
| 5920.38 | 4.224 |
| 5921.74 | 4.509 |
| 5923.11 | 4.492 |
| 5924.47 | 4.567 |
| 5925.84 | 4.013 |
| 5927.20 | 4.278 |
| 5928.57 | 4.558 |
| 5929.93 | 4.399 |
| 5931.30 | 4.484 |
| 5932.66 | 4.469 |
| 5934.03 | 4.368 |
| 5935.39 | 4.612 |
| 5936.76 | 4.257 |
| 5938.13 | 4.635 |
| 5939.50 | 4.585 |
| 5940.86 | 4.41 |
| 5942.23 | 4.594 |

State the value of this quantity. -0.99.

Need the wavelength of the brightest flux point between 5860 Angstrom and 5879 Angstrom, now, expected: 5878.27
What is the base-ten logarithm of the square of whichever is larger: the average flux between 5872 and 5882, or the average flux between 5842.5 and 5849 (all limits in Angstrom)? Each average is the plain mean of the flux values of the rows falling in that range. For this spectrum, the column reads 1.30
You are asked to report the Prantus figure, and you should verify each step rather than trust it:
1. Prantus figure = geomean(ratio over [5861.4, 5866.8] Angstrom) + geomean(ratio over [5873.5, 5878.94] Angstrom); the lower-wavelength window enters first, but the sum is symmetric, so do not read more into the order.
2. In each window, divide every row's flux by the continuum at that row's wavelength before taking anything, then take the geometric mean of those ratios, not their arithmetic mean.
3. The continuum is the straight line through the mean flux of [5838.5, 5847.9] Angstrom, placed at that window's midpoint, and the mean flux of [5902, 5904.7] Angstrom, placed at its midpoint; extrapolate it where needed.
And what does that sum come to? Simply 2.00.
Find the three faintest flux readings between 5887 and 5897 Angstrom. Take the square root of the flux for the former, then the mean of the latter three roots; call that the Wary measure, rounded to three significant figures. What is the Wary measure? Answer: 1.85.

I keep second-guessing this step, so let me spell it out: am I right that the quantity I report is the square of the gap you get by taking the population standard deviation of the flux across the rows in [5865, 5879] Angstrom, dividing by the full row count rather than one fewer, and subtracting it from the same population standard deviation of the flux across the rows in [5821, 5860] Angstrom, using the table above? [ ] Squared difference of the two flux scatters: 0.0000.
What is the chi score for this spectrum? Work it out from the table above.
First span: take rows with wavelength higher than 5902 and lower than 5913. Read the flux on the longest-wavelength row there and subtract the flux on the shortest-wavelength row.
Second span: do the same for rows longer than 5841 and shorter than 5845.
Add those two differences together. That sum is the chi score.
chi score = 0.1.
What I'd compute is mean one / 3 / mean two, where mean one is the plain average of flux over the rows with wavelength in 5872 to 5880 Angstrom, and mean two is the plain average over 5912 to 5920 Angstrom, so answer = 0.35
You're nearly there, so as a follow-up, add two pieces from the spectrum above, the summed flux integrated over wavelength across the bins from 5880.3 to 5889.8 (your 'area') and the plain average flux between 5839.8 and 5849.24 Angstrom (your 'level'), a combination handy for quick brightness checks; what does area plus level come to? 43.1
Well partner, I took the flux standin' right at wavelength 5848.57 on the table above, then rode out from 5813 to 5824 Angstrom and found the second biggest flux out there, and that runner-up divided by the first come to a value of 1.15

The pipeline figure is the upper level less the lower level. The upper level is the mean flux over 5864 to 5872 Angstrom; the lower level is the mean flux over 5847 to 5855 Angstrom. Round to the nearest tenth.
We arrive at 0.5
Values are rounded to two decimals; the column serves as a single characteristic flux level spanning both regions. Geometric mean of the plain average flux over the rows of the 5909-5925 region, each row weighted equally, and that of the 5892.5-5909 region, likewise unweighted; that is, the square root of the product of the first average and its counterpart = 4.21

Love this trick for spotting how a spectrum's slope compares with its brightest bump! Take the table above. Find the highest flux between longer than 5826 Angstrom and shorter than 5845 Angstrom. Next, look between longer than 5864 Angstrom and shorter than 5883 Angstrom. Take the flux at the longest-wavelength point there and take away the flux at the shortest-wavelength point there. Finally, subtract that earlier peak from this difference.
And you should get -5.0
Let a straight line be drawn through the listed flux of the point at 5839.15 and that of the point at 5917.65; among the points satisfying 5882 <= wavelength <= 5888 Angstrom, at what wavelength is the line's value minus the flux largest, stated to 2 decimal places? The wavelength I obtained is 5887.75 Angstrom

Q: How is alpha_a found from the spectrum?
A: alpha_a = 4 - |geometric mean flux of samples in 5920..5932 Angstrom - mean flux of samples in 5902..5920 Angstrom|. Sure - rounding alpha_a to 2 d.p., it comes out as 3.95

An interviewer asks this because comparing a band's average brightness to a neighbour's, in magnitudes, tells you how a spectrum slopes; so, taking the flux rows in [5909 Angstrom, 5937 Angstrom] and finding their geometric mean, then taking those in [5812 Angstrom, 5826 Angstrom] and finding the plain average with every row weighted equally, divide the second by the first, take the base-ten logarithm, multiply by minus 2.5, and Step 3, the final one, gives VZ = -0.042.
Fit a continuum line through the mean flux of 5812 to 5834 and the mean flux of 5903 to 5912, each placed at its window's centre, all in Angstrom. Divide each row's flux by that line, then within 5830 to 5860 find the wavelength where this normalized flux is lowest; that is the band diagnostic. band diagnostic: 5852.61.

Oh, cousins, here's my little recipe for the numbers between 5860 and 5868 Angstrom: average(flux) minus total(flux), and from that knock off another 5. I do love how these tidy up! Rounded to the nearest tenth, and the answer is -27.6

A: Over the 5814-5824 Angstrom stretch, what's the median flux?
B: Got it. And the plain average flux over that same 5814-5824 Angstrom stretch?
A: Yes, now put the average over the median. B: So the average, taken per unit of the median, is 0.98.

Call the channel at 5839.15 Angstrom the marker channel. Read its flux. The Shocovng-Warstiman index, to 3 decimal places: 4.321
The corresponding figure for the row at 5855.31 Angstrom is 4.312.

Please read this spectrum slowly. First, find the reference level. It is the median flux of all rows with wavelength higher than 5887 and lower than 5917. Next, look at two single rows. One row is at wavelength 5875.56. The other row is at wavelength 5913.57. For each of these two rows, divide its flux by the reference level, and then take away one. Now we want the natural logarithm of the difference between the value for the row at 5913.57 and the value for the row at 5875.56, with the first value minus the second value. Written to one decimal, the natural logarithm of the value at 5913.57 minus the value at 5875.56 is -2.5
